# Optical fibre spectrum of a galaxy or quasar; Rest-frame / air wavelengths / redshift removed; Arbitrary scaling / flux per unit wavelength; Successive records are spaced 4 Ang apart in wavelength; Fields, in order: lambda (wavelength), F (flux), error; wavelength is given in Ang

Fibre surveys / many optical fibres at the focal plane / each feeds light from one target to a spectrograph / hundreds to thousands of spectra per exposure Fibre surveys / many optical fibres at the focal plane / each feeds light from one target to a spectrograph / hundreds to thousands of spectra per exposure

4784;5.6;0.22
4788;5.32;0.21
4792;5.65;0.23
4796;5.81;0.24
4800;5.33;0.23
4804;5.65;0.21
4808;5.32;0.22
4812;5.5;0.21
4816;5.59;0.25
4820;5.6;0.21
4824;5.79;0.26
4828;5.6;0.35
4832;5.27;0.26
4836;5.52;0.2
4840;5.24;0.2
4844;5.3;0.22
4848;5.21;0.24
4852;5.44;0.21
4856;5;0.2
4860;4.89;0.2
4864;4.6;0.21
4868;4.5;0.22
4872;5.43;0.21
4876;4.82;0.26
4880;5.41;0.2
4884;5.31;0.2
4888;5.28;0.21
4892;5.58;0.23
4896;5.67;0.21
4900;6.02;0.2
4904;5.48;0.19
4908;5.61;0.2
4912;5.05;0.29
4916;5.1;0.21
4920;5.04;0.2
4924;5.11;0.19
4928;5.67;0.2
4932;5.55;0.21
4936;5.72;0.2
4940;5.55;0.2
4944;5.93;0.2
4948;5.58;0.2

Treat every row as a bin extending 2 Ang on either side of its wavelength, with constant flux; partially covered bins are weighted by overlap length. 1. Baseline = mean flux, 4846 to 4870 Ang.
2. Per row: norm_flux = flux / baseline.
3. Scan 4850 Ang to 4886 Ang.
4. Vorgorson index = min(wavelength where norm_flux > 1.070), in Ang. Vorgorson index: 4852 Ang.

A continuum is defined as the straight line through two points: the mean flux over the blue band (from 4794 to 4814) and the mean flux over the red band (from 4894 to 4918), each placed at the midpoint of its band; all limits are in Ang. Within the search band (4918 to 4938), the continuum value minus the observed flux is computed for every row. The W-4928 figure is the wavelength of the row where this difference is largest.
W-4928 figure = 4920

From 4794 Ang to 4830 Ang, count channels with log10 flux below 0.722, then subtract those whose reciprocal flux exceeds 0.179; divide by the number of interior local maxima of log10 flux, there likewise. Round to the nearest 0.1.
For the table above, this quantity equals -1.5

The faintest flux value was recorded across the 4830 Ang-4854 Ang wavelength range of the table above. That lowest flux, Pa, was 5.21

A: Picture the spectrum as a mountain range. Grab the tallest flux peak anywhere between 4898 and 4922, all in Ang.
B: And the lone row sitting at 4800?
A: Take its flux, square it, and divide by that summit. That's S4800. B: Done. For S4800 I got 4.7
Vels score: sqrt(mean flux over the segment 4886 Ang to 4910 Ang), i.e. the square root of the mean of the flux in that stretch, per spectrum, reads 2.37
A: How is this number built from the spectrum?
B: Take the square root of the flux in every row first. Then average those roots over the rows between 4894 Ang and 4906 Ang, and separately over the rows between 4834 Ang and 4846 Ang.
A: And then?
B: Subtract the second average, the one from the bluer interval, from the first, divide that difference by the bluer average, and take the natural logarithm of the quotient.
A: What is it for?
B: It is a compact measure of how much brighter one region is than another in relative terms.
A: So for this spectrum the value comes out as -3.4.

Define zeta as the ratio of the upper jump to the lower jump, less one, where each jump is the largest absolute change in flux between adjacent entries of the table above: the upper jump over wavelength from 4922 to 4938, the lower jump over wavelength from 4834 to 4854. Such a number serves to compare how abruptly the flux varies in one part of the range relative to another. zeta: 1.0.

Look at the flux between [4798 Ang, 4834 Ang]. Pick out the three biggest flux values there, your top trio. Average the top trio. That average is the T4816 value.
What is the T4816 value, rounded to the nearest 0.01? 5.68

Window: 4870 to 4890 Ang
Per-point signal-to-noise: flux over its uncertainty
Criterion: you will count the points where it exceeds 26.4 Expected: 2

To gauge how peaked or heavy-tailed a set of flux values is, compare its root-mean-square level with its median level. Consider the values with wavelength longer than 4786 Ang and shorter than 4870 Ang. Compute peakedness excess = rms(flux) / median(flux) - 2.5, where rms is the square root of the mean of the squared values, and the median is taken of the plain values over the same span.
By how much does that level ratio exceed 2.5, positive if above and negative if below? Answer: -1.50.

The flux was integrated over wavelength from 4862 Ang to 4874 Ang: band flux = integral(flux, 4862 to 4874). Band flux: 58.1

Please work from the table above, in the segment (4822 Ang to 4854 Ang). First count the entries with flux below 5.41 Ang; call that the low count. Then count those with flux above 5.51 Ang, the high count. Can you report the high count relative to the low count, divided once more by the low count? 0.19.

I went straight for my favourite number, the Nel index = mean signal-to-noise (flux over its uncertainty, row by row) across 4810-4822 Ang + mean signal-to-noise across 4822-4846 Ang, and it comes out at 48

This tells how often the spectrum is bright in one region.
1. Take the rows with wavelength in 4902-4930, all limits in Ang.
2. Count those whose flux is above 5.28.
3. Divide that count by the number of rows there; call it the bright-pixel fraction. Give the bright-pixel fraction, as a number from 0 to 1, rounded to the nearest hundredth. 0.43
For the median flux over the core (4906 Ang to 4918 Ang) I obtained 5.10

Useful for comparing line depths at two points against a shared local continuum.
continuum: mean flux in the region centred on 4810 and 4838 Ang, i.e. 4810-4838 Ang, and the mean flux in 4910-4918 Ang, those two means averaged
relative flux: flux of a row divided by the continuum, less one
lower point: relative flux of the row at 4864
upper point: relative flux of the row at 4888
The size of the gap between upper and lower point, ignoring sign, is 0.13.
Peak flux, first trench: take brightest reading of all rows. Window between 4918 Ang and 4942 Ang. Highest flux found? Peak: 5.72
